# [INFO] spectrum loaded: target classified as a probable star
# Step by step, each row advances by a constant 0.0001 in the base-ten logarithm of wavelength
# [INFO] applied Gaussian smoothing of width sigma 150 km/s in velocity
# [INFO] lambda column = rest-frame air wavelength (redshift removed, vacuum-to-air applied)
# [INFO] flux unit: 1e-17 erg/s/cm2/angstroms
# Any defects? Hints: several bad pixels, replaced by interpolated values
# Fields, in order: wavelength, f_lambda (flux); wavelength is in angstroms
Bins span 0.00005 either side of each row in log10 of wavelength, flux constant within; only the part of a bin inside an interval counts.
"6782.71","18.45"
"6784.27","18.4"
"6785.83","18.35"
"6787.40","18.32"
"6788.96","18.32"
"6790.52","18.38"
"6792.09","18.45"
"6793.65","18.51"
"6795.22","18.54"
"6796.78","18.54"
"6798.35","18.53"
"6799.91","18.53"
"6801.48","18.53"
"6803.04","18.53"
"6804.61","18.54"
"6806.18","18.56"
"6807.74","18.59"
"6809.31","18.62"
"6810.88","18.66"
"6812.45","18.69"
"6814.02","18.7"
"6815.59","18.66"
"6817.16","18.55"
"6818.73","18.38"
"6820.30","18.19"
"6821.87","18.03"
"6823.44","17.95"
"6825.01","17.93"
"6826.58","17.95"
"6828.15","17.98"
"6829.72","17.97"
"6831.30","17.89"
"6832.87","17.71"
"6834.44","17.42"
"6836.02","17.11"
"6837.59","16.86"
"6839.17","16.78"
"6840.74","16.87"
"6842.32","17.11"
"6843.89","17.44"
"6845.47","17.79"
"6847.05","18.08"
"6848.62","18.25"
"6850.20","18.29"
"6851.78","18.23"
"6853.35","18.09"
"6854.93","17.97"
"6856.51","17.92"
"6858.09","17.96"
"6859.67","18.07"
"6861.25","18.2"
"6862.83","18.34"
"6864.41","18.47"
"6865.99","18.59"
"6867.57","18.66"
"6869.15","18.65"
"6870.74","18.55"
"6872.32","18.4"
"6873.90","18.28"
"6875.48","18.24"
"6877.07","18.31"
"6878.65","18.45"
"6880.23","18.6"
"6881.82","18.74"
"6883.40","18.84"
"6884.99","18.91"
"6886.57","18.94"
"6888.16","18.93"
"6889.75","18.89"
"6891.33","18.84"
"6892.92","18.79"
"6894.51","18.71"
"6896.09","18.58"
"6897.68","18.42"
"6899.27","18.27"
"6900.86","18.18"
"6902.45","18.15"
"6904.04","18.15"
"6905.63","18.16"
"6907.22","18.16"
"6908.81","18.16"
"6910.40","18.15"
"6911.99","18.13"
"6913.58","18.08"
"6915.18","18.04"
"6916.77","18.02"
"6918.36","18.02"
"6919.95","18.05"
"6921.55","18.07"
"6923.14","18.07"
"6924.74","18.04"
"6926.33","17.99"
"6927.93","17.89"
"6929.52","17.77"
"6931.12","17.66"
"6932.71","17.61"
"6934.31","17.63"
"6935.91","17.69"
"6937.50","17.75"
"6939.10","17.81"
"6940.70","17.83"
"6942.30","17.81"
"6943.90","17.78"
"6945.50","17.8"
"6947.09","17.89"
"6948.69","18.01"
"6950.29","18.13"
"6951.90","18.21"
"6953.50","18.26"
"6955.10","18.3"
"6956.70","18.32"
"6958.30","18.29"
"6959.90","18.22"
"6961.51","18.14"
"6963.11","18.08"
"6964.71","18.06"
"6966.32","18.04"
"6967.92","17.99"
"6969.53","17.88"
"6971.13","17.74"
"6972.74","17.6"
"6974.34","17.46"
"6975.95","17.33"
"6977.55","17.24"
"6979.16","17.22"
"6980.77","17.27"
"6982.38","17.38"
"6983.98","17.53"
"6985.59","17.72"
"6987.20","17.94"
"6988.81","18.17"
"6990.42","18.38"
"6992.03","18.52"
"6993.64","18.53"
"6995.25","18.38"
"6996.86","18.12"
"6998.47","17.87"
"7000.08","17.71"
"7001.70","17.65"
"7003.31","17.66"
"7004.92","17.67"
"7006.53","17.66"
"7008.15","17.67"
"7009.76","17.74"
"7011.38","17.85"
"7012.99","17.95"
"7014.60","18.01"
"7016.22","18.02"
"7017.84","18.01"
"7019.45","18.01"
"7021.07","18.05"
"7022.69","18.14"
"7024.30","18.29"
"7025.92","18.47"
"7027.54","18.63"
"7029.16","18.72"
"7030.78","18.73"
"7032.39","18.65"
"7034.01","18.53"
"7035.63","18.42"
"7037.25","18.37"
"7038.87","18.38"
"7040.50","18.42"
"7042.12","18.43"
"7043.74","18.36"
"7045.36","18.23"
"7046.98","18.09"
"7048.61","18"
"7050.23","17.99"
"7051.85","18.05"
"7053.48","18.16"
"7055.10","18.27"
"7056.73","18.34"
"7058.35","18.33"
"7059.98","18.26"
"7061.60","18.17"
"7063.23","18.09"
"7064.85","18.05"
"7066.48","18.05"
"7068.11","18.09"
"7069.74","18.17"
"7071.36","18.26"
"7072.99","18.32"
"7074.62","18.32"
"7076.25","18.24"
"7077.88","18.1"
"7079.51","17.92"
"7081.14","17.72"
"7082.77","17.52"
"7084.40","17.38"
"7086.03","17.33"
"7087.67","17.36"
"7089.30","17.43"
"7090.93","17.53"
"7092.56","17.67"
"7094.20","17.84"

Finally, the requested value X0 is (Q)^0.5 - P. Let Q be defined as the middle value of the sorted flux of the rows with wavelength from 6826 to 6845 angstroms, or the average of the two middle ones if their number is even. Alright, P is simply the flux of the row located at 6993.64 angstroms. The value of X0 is -14.36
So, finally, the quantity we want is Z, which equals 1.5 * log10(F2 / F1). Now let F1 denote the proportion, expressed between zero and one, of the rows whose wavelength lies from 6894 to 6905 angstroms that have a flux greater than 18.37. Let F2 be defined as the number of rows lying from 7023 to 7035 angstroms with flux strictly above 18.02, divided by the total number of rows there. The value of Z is 0.6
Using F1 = 0.4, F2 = 1.00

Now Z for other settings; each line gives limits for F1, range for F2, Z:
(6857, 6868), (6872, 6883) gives 0.6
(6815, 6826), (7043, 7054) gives 0.3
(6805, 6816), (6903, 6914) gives 0.0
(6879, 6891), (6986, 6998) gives -0.1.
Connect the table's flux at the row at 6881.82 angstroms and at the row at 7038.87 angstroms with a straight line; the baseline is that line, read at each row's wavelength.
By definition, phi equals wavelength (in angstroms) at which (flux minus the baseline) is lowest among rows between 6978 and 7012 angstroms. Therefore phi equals 6979.16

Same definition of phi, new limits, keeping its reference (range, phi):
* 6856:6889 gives 6856.51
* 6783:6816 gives 6787.40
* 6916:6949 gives 6932.71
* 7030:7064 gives 7050.23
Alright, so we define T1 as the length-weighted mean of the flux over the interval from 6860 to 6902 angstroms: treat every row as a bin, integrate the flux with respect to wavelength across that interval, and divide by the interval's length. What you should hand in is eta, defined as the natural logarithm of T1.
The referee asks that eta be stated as 2.92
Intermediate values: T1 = 18.6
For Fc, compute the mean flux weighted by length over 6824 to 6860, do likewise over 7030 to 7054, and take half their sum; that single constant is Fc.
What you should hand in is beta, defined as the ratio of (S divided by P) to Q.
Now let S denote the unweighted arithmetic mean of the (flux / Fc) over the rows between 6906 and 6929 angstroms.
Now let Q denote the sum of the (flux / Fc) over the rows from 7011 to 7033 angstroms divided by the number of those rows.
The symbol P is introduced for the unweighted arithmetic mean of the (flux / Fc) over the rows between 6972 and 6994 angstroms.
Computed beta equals 1.01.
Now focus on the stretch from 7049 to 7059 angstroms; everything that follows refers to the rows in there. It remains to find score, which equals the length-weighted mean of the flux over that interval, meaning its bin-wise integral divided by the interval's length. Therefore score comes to 18.2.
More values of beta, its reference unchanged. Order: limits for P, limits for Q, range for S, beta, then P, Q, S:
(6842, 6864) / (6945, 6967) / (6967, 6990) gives 0.97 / 1.00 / 1.006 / 0.98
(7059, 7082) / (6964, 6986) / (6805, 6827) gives 1.04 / 1.01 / 0.977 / 1.02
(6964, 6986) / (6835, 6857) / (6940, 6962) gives 1.05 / 0.98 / 0.978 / 1.00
